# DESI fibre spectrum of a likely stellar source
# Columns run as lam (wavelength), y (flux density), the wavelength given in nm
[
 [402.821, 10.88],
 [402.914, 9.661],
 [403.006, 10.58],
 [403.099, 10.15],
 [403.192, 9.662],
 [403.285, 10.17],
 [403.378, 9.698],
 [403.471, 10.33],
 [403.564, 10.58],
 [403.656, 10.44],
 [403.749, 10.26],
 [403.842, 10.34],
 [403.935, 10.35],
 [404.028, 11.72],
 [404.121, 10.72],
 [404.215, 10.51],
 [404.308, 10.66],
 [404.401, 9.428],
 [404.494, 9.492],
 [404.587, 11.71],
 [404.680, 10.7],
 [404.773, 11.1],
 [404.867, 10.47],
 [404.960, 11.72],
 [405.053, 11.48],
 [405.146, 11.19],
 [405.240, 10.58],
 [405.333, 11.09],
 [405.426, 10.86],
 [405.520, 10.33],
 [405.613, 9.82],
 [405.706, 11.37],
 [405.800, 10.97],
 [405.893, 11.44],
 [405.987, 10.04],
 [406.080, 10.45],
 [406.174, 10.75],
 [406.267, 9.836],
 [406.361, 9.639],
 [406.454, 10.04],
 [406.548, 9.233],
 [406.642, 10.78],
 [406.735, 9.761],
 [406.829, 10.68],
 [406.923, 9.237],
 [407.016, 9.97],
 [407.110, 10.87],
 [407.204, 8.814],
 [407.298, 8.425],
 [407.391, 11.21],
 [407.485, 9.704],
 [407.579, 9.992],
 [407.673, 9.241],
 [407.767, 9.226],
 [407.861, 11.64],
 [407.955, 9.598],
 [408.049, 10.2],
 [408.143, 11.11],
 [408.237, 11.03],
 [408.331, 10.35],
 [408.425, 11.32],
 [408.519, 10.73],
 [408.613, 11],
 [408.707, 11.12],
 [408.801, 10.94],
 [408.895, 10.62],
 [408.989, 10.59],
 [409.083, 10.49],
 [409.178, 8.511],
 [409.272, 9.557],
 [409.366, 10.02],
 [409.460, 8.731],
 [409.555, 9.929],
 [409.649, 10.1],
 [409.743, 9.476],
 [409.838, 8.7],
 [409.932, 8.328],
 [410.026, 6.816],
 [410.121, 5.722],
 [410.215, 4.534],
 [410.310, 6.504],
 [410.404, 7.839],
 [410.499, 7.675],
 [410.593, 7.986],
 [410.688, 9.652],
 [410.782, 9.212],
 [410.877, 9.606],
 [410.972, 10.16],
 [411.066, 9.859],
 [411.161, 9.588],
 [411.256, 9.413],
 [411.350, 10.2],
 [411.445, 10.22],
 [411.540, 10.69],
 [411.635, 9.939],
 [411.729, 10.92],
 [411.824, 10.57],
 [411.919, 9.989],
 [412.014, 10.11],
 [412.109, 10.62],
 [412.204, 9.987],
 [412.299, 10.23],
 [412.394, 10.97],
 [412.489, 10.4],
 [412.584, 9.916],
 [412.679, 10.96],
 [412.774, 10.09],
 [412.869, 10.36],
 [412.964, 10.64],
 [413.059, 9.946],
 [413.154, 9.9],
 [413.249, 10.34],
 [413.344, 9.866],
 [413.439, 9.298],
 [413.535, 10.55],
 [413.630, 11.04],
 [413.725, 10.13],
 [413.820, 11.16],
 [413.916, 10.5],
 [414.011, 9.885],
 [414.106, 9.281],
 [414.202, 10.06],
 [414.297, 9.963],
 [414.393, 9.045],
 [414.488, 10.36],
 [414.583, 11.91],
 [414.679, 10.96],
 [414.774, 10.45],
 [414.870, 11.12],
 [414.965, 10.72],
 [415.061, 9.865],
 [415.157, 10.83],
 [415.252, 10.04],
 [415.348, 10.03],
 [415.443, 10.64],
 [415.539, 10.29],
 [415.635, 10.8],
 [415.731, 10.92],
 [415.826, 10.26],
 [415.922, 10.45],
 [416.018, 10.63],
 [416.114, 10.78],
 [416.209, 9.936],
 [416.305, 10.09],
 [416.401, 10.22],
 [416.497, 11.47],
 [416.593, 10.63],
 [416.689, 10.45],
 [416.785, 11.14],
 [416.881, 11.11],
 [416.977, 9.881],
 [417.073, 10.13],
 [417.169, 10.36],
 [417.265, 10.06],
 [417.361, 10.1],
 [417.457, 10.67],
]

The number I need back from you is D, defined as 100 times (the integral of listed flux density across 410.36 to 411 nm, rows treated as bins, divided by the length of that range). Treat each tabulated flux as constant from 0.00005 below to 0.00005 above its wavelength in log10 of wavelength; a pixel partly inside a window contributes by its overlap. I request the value 883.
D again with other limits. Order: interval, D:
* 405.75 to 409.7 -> 1019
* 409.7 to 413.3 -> 943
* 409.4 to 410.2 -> 834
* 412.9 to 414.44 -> 1010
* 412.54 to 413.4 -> 1023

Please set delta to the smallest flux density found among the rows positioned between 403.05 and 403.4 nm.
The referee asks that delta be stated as 9.662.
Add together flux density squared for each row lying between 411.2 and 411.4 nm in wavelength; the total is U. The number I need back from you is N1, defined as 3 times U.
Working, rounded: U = 193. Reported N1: 578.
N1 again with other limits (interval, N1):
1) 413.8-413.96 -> 704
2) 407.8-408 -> 683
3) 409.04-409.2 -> 547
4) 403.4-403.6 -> 656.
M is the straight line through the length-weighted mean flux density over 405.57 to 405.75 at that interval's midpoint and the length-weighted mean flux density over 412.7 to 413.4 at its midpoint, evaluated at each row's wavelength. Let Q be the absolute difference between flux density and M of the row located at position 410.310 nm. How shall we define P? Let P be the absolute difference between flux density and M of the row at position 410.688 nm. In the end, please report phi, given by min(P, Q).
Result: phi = 0.7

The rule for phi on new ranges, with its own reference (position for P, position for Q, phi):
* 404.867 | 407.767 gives 0.2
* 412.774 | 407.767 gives 0.1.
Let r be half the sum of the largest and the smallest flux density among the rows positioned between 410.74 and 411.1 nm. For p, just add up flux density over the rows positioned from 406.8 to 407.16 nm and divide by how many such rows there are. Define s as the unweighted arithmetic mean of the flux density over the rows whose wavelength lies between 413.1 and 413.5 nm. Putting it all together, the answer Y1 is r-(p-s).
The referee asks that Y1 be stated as 9.3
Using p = 10.2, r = 9.7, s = 9.9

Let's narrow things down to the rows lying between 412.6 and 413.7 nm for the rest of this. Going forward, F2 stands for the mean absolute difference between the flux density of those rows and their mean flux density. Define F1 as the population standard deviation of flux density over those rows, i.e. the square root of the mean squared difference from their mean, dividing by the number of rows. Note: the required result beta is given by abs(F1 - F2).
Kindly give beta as 0.083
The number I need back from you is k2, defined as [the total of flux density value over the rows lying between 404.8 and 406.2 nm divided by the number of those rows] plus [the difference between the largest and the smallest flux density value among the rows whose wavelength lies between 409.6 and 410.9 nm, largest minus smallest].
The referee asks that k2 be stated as 16.4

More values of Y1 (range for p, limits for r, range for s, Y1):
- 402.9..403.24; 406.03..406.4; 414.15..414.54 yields 10.0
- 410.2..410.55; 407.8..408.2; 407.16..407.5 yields 13.5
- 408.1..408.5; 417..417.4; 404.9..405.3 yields 10.5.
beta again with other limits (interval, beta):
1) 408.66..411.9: 0.339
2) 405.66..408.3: 0.120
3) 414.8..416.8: 0.066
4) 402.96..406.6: 0.133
